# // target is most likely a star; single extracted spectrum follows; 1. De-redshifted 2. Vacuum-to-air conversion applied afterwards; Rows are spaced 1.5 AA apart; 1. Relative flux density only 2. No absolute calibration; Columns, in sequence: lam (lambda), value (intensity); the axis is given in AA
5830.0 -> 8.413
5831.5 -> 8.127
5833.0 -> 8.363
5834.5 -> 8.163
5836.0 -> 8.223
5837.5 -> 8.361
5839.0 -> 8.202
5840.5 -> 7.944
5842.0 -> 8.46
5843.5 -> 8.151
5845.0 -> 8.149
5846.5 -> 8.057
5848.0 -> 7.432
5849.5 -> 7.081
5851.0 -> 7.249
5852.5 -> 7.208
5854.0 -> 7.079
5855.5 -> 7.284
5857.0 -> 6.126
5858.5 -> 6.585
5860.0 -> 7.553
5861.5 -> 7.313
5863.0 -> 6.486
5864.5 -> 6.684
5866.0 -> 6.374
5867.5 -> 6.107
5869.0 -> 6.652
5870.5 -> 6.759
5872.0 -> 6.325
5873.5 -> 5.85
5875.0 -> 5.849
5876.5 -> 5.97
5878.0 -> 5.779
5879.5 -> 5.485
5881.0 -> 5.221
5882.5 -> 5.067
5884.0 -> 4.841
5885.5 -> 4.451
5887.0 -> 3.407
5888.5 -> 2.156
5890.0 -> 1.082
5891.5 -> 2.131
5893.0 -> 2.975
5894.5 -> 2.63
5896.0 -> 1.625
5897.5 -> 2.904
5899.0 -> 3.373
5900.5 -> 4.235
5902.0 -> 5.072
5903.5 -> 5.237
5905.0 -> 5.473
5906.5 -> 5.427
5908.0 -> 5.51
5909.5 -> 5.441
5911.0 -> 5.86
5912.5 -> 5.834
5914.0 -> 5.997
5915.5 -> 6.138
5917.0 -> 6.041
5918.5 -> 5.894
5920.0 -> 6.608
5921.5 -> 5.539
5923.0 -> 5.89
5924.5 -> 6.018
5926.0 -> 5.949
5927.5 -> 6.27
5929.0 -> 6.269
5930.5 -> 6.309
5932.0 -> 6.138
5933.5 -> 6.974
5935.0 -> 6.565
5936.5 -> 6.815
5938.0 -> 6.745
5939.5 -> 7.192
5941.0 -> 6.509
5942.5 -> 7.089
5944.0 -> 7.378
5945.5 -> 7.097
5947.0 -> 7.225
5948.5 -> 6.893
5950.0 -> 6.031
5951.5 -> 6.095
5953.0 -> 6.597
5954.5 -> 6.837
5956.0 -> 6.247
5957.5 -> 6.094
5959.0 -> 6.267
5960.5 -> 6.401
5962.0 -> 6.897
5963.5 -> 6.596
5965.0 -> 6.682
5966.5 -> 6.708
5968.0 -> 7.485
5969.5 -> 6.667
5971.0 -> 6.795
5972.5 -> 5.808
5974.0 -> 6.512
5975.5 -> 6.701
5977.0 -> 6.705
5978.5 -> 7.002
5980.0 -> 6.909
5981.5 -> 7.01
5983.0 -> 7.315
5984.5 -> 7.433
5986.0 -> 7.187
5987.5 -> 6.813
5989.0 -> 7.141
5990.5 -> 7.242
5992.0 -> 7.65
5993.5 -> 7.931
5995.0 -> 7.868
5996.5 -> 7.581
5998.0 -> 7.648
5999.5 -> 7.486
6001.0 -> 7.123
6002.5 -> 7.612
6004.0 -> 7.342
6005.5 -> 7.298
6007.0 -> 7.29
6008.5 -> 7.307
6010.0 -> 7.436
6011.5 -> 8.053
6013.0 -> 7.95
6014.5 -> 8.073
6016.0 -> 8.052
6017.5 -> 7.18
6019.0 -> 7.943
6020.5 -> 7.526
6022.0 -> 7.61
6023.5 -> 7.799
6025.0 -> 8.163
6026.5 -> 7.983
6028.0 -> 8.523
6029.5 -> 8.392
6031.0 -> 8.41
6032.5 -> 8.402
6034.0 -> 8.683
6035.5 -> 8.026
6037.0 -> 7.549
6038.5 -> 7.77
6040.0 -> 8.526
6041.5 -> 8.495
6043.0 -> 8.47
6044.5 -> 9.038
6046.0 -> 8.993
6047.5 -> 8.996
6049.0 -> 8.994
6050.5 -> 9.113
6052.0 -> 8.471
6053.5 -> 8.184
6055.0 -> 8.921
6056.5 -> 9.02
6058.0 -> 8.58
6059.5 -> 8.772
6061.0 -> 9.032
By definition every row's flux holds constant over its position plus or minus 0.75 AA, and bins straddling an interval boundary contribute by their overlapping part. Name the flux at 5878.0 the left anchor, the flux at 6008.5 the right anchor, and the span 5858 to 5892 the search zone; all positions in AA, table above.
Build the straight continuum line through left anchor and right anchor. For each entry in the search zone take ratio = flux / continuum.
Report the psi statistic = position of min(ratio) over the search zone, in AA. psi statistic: 5890.0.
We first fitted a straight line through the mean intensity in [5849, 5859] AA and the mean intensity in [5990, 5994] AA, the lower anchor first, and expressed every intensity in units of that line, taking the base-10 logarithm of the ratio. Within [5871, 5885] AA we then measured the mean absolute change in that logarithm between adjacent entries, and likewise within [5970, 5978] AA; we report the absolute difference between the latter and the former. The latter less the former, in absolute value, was 0.02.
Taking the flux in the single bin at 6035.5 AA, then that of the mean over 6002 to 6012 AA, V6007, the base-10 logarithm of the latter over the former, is -0.03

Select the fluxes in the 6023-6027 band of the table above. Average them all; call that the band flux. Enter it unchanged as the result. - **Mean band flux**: 8.0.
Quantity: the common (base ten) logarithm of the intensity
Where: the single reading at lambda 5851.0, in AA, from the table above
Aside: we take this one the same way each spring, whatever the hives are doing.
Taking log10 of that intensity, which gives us 0.860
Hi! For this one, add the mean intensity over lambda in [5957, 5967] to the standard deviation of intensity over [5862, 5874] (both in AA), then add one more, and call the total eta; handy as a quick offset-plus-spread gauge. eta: 7.8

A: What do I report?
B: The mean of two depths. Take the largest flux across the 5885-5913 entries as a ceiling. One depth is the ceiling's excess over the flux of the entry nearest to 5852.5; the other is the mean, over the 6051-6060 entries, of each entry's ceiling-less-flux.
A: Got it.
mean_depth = -2.1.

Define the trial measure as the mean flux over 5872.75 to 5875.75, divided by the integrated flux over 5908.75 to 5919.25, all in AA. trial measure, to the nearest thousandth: 0.095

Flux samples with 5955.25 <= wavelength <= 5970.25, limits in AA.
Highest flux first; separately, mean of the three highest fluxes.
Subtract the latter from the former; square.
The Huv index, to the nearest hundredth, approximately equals 0.21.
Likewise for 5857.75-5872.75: 0.12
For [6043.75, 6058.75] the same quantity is 0.00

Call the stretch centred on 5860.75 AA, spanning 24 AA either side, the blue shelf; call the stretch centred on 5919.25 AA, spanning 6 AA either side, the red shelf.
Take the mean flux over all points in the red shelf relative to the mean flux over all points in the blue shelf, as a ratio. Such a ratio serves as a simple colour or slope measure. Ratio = 0.88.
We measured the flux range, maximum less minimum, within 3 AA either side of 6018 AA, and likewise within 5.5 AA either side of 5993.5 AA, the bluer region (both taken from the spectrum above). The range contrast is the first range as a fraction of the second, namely 1.1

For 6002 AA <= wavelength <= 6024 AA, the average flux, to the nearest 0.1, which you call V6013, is 7.6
